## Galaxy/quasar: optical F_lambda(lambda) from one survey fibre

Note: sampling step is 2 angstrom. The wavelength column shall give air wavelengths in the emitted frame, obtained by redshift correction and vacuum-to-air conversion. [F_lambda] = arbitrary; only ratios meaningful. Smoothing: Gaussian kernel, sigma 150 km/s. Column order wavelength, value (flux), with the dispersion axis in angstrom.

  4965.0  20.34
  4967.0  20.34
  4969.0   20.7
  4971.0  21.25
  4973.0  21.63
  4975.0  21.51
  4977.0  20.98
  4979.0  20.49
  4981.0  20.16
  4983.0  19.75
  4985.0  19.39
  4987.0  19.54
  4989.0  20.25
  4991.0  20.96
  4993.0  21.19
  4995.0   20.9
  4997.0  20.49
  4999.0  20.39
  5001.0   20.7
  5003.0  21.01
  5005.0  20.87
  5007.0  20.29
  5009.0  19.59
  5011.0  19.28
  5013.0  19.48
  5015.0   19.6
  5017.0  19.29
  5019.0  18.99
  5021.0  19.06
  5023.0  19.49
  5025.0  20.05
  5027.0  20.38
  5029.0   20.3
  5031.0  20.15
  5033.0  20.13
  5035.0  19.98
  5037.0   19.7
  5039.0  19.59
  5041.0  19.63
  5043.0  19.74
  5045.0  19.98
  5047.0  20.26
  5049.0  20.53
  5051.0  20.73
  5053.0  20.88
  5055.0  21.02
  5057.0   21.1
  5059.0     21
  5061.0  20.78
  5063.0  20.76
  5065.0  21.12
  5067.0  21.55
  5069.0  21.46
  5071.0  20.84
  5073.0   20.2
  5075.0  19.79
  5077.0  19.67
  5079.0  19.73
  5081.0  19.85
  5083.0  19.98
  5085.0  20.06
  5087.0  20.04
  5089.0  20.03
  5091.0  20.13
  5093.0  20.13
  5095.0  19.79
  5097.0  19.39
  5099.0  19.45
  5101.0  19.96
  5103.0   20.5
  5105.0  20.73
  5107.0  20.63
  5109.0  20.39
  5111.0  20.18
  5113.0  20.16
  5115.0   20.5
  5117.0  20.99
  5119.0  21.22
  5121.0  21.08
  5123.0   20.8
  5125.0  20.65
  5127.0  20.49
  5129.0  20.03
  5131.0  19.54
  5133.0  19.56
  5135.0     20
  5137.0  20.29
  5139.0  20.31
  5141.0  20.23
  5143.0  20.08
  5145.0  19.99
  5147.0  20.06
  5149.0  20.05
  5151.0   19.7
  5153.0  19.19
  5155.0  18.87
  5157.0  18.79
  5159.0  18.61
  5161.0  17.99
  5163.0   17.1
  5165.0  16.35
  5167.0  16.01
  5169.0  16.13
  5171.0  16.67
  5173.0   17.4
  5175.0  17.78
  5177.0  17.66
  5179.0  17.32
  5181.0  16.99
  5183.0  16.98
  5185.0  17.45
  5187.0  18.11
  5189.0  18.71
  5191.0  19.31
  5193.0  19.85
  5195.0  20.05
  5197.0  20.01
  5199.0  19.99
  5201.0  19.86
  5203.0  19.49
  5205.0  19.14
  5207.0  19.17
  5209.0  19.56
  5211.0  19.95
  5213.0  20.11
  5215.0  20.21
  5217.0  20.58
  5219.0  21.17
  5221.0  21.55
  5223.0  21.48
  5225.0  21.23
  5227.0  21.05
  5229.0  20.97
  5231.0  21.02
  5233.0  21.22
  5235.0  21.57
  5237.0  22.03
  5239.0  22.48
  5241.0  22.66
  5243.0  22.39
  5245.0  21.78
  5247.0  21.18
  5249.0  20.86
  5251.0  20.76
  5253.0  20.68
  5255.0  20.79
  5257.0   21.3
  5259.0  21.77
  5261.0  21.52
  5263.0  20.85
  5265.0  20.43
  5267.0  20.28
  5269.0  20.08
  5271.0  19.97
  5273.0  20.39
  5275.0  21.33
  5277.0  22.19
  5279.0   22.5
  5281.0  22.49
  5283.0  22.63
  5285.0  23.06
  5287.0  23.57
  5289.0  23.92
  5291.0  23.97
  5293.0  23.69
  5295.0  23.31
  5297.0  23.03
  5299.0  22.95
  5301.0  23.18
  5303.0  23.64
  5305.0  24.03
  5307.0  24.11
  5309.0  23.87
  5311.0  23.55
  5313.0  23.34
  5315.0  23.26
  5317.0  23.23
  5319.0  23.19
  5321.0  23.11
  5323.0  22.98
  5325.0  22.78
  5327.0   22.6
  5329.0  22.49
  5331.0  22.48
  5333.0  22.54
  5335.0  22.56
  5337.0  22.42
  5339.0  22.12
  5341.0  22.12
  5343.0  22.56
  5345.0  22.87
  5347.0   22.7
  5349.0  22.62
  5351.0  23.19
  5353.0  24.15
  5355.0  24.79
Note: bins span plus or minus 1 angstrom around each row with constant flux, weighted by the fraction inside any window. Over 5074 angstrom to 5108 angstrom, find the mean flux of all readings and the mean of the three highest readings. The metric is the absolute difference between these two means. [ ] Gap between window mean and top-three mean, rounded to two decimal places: 0.63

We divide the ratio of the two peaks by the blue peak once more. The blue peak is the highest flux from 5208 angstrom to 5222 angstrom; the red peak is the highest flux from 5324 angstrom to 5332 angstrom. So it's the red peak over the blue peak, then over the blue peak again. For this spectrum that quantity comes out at 0.0491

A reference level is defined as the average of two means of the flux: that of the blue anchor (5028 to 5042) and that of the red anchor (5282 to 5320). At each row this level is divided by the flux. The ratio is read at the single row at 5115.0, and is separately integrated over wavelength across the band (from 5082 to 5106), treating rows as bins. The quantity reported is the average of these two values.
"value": 14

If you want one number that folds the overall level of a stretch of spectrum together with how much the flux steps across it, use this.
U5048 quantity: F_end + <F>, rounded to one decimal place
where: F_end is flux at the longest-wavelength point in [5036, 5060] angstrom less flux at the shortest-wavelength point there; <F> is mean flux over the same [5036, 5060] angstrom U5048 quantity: 21.6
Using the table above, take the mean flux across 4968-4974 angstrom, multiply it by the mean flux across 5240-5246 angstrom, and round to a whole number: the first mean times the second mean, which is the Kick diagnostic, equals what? 472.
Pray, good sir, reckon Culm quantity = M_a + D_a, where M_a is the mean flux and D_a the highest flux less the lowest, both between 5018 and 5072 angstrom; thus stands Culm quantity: 22.9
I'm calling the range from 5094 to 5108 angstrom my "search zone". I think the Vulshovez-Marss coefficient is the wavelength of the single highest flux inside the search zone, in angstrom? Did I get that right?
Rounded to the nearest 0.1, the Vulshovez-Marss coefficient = 5105.0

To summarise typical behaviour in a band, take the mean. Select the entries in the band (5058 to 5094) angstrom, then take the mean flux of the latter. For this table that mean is 20.4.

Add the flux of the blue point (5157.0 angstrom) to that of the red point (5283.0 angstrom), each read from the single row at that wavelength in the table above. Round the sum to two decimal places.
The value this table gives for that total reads 41.42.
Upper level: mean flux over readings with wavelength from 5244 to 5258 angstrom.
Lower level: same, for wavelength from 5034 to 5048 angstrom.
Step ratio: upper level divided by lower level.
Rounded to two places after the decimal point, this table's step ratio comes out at 1.06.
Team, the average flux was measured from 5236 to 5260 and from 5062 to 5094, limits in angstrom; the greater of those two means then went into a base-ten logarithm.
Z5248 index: 1.33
